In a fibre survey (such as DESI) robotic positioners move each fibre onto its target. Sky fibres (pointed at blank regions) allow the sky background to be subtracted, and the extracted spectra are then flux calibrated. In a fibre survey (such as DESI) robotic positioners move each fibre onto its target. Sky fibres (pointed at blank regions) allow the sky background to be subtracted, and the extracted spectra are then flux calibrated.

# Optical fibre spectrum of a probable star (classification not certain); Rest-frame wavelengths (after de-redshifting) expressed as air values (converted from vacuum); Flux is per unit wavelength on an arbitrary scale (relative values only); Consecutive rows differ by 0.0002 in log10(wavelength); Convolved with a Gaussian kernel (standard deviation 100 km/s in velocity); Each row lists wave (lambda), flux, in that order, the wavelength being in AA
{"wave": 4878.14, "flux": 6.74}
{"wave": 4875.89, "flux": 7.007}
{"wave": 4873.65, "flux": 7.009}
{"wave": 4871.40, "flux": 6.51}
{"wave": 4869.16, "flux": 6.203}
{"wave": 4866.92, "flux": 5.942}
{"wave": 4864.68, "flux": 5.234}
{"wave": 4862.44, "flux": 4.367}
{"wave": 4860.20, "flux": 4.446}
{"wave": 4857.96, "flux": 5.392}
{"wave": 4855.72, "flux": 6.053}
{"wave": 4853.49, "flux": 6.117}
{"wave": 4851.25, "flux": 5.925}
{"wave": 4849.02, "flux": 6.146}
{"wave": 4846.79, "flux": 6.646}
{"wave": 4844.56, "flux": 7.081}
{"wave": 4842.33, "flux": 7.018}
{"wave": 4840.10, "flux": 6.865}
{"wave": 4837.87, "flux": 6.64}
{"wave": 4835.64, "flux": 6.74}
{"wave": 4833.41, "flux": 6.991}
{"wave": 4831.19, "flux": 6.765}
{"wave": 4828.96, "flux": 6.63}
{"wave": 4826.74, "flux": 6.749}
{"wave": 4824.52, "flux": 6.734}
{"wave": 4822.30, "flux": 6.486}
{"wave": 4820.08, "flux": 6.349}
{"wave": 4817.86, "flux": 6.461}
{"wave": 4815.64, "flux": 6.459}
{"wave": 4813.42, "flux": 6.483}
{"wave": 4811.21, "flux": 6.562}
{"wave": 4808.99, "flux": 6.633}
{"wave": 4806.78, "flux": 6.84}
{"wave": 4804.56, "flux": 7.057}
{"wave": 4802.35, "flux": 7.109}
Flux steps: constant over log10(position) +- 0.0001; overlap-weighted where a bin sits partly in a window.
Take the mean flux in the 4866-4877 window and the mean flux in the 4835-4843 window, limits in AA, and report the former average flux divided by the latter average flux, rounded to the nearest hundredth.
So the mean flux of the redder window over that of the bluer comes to 0.96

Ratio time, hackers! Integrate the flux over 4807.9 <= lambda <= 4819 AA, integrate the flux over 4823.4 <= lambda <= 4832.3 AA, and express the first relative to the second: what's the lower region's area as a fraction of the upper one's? 1.2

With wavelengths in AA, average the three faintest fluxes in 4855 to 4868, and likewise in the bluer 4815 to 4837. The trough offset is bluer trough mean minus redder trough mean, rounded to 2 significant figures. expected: 1.7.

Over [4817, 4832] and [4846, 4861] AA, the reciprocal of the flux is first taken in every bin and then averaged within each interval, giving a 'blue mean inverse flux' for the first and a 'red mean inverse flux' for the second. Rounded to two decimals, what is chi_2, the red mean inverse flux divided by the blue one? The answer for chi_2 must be 1.15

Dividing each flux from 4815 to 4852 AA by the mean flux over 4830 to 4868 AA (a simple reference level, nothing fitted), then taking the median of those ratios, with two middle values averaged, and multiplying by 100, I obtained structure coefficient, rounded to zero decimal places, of 108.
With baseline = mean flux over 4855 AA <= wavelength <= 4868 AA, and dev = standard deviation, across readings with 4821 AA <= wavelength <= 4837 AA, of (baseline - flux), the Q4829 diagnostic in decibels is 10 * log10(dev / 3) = -13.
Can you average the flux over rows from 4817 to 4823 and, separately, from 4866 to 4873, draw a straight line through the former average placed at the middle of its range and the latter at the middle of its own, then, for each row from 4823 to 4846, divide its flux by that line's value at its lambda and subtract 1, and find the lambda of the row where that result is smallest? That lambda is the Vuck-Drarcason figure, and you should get 4828.96 AA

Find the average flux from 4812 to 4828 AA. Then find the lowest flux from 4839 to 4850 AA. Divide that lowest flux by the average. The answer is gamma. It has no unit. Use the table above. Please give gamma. 0.94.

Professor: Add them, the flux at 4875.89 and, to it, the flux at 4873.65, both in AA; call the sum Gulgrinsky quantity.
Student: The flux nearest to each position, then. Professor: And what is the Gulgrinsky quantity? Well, 14.0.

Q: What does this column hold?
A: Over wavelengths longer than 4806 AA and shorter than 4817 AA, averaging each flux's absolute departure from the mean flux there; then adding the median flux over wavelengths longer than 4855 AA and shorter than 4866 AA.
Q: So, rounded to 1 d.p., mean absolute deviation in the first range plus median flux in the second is 5.3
